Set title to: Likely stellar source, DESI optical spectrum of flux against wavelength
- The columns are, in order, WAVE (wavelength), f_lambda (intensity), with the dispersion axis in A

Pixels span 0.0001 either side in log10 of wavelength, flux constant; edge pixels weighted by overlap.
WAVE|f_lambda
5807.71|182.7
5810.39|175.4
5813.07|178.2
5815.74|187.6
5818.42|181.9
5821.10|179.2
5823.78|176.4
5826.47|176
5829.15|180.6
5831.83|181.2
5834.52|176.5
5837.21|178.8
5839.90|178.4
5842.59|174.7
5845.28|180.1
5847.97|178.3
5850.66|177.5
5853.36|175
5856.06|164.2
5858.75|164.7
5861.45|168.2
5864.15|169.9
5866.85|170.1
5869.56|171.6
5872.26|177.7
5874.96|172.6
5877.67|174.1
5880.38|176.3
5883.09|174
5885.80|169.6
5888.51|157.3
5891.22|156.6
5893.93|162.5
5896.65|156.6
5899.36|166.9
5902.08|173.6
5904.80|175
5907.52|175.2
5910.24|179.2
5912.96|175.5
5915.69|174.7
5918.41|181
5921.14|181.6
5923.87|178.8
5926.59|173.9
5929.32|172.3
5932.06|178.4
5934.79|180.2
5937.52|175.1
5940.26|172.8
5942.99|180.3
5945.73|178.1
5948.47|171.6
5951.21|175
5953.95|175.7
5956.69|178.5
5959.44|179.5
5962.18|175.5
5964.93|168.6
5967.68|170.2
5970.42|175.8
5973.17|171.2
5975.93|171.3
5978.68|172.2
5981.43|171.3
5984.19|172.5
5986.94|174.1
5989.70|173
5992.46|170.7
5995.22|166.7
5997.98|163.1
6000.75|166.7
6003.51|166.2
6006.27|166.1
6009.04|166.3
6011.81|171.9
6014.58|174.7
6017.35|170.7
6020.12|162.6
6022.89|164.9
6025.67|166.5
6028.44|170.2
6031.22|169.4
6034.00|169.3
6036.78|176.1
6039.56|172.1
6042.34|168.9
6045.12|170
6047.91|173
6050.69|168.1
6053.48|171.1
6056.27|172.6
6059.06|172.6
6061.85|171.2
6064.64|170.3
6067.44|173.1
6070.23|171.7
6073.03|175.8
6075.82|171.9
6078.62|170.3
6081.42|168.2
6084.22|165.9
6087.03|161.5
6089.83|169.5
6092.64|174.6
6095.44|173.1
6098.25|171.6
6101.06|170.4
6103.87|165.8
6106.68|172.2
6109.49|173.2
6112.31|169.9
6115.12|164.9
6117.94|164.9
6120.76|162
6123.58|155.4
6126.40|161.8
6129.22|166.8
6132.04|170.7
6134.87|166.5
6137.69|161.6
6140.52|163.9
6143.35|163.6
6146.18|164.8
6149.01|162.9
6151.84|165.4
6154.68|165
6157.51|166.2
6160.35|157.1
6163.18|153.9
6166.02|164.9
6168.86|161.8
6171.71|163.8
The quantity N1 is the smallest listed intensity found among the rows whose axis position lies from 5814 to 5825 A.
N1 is 176.4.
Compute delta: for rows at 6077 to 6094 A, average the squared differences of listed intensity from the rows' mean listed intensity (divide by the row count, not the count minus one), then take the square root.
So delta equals 4.0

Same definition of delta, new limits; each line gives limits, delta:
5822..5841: 1.9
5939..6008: 4.4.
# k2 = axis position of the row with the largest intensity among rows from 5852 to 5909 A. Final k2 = 5872.26 A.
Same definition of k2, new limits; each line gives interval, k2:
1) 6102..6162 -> 6109.49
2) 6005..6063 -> 6036.78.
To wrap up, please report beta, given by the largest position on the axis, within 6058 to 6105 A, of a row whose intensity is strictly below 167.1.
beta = 6103.87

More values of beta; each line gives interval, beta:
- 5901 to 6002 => 6000.75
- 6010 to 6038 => 6025.67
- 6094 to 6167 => 6166.02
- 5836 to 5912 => 5899.36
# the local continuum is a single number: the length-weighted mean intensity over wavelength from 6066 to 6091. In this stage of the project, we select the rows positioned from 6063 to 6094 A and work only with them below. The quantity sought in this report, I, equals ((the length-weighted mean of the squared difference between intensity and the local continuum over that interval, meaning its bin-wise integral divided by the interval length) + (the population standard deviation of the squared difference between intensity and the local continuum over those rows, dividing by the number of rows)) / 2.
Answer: 18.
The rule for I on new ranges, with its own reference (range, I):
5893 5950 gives 54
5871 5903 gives 63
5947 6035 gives 20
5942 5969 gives 41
